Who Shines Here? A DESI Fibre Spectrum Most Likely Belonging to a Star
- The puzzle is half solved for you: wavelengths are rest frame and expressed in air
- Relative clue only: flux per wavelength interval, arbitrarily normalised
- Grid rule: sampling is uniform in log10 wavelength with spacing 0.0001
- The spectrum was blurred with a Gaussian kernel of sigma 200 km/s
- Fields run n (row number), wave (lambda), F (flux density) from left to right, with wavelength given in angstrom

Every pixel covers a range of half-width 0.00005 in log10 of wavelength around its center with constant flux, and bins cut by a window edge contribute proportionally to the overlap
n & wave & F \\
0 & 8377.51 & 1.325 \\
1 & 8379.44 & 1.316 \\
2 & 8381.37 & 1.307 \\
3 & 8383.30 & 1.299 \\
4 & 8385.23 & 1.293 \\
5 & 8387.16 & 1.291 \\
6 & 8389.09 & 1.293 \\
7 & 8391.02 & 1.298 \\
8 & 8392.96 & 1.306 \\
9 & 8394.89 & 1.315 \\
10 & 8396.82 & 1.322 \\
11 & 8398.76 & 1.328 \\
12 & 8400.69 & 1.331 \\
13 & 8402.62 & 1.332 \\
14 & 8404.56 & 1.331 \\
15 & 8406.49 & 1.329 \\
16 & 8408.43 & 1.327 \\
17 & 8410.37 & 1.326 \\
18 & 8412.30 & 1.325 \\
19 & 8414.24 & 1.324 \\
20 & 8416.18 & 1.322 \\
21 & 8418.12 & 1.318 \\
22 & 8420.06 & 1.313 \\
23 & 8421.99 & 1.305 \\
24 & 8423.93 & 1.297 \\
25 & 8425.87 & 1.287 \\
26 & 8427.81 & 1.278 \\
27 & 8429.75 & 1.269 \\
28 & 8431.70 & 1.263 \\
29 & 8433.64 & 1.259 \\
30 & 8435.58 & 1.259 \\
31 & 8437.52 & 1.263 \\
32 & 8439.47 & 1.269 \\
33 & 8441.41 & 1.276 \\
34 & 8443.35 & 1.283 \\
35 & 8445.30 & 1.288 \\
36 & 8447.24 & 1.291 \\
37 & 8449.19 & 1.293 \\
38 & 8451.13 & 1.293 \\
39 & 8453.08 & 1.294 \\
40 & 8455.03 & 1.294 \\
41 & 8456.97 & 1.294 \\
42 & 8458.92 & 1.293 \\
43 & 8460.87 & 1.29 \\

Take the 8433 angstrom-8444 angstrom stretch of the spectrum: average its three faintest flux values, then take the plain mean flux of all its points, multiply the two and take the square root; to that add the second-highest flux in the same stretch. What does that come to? 2.54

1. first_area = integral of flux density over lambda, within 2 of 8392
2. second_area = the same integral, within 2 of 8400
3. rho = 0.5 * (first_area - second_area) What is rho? -0.06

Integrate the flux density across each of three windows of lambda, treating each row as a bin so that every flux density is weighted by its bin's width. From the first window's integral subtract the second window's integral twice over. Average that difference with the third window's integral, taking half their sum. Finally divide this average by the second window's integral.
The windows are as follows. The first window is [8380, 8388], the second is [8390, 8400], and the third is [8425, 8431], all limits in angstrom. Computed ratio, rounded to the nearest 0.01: -0.31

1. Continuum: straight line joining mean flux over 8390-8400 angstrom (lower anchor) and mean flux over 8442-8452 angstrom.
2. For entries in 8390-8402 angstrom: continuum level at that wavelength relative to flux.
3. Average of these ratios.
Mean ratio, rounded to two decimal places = 1.00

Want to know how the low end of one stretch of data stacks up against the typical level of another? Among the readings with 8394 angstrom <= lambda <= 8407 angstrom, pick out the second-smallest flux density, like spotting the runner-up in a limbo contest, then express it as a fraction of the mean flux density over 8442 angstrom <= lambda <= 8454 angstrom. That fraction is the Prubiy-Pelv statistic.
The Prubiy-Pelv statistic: 1.025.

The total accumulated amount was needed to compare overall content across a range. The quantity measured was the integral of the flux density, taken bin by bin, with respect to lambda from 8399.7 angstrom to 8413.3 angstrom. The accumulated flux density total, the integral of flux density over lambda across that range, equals 18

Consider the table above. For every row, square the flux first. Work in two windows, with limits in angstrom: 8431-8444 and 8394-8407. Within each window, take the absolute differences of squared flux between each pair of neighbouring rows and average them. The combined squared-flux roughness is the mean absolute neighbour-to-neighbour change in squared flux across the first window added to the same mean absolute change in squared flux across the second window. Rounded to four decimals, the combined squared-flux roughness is 0.0207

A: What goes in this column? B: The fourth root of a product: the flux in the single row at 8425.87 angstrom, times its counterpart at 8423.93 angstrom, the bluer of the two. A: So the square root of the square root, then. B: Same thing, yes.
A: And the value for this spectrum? 1.14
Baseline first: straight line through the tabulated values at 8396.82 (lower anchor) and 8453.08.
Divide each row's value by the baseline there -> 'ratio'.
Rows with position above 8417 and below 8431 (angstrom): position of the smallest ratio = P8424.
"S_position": 8429.75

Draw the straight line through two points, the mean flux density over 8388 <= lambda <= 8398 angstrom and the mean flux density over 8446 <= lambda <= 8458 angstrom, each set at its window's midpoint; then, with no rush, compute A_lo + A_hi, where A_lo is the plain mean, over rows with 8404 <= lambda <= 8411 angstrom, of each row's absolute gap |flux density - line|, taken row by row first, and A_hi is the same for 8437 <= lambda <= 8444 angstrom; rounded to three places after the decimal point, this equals 0.048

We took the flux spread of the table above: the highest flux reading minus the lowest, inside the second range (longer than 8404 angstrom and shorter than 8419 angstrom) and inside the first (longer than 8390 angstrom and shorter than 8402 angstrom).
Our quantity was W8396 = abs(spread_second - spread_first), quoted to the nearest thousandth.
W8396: 0.020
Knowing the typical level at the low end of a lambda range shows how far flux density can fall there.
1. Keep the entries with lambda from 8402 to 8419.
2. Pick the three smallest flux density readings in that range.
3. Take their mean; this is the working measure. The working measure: 1.32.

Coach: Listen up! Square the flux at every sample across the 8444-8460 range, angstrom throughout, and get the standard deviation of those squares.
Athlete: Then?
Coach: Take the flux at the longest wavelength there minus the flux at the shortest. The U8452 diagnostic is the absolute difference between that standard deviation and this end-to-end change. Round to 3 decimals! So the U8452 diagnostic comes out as 0.000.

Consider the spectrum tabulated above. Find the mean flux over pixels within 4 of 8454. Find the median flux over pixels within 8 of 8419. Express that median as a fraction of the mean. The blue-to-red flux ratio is 1.02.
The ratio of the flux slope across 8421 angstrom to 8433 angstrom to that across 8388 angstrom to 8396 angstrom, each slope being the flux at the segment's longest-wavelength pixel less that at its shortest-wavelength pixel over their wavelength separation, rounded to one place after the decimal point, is -1.1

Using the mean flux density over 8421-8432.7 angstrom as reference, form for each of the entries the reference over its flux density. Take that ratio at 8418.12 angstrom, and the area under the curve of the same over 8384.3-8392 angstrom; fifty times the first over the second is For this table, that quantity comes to 6.4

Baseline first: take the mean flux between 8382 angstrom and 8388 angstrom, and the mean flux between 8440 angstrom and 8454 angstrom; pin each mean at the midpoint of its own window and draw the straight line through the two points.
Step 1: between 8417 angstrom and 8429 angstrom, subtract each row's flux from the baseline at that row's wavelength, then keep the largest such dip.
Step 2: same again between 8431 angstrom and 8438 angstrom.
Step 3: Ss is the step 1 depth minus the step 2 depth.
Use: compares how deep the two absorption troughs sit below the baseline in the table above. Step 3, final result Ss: -0.018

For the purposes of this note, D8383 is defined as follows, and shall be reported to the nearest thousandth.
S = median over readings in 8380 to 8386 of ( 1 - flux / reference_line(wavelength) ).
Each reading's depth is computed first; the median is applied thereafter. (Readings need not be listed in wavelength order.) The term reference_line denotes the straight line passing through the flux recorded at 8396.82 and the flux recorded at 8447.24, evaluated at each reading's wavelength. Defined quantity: 0.024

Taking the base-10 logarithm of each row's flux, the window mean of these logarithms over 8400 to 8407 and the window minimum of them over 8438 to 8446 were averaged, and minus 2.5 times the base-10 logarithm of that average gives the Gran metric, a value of 2.36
